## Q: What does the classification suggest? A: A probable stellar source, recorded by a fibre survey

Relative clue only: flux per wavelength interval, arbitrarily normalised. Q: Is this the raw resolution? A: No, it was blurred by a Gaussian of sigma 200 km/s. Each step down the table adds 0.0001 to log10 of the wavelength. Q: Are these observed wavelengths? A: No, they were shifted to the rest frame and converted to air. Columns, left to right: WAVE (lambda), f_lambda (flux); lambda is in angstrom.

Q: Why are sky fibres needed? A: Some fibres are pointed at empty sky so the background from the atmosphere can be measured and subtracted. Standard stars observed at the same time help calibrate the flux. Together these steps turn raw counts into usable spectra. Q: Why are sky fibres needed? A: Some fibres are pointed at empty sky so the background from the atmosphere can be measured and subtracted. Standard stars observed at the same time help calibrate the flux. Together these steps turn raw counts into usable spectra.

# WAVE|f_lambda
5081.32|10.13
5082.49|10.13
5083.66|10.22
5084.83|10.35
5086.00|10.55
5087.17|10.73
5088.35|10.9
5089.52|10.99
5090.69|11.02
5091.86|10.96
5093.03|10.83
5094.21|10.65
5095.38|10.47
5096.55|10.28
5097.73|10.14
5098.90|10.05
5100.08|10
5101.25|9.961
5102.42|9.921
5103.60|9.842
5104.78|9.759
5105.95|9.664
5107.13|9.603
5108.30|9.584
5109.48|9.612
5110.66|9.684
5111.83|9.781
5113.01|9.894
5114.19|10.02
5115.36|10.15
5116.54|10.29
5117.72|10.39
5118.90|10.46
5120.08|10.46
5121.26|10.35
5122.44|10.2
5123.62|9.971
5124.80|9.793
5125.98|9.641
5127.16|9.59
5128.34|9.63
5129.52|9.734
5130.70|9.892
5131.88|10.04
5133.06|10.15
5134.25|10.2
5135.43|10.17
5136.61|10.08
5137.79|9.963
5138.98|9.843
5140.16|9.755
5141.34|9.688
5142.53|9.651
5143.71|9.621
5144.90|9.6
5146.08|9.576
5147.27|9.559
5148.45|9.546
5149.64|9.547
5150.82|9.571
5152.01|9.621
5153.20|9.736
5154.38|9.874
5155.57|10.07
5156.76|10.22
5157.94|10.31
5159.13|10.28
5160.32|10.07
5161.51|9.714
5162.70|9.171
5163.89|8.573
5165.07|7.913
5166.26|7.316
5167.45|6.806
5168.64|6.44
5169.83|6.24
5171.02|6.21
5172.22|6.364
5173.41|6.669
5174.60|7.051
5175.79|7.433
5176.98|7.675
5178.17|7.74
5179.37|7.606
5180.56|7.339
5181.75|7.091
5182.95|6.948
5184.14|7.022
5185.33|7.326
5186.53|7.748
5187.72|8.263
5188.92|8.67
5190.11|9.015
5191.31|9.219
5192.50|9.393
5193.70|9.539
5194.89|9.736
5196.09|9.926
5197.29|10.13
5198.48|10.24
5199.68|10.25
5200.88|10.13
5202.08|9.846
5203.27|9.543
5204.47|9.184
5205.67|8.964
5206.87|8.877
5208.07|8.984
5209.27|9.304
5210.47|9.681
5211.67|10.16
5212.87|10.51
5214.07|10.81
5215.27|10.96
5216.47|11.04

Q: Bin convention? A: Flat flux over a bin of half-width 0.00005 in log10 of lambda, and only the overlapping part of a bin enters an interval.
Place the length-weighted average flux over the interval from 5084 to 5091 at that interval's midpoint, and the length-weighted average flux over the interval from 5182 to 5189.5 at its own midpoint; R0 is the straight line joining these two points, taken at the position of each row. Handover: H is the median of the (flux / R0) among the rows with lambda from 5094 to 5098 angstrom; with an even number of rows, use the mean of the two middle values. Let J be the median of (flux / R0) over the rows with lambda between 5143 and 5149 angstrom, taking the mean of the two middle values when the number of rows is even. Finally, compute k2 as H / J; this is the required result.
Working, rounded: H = 0.99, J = 1.08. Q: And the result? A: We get 0.92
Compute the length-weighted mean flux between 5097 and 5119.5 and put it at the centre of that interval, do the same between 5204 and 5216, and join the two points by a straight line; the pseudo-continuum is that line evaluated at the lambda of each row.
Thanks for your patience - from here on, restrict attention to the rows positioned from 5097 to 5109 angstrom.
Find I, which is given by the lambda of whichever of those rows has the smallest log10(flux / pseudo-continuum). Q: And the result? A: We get 5108.30 angstrom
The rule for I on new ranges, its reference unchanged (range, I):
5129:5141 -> 5129.52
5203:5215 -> 5206.87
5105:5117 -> 5108.30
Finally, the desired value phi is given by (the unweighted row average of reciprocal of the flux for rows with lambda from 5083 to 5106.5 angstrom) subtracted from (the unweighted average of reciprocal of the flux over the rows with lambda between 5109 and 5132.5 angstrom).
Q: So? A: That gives 0.004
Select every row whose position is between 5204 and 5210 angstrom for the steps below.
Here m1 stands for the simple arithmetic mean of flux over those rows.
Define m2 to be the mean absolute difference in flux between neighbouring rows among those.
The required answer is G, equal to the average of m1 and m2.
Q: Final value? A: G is 4.6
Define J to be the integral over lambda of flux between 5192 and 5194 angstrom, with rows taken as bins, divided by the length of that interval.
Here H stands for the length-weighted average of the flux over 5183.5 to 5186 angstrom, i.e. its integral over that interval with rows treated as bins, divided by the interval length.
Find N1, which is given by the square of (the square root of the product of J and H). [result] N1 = 68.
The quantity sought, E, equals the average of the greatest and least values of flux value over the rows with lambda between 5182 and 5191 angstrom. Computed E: 8.0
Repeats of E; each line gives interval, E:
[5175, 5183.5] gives 7.3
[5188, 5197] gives 9.3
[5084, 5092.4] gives 10.7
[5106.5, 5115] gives 9.8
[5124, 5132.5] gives 9.8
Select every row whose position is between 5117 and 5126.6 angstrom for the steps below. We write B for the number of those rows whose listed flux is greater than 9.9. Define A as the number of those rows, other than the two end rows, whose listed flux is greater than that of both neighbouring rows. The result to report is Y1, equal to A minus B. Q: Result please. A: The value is -6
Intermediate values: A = 0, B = 6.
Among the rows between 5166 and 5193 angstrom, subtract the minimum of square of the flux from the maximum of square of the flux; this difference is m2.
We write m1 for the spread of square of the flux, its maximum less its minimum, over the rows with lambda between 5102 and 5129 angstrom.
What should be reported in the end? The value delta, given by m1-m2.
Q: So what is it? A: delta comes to -32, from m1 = 18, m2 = 50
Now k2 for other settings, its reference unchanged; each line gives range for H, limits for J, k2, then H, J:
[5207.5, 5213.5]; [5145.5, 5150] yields 1.31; 1.41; 1.08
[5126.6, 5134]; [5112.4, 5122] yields 0.99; 1.05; 1.06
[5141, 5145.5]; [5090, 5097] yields 1.05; 1.07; 1.02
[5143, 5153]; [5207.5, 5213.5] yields 0.77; 1.08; 1.41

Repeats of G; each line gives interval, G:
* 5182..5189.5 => 4.0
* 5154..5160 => 5.1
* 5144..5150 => 4.8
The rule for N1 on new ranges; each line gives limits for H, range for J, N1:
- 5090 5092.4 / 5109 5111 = 106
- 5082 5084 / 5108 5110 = 97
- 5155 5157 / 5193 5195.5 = 97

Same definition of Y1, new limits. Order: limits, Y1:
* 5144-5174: -4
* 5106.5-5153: -14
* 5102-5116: -3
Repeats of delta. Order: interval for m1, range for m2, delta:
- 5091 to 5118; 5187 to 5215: -20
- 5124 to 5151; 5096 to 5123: -5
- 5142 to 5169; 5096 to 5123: 47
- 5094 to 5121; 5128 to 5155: 9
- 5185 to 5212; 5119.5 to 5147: 34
